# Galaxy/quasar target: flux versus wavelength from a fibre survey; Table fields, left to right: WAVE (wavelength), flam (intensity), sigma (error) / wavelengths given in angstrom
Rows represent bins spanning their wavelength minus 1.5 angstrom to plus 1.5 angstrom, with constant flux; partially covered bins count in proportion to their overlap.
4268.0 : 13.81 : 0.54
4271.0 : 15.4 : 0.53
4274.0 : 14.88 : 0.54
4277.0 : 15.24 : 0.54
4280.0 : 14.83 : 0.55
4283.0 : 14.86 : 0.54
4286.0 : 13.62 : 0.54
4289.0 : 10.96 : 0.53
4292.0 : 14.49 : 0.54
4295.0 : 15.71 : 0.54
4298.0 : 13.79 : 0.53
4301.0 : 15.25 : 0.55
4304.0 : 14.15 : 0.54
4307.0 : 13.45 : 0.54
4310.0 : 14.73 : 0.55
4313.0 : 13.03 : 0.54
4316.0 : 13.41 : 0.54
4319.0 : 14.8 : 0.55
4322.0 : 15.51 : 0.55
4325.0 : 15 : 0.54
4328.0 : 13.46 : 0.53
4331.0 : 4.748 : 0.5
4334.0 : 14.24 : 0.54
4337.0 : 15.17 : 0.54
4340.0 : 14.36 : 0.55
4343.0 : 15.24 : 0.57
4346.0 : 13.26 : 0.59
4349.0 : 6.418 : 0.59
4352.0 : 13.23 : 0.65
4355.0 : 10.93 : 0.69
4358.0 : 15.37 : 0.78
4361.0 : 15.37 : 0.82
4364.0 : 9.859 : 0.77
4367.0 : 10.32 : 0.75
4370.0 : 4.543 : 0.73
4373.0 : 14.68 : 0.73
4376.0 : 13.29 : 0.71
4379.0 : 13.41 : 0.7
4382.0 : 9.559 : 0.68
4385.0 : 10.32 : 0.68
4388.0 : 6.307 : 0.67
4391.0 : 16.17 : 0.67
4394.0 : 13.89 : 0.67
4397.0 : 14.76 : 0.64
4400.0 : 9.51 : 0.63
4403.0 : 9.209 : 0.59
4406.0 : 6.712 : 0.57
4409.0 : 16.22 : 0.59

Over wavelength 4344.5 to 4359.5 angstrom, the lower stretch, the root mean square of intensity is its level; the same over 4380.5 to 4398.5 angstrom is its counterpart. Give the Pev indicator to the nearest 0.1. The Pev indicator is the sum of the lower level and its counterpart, 24.5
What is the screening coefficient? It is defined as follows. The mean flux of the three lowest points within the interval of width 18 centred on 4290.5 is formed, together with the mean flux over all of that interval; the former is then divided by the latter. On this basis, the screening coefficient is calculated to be 0.92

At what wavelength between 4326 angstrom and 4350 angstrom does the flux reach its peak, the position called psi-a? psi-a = 4343.0 angstrom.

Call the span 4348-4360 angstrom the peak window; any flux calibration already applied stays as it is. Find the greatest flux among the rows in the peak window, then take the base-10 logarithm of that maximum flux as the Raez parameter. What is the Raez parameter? 1.19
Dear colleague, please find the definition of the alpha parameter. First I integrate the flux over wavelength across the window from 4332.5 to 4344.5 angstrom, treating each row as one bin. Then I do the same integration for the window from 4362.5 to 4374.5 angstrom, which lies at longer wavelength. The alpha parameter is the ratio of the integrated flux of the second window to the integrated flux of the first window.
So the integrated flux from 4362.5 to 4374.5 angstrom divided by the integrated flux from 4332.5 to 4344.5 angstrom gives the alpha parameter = 0.67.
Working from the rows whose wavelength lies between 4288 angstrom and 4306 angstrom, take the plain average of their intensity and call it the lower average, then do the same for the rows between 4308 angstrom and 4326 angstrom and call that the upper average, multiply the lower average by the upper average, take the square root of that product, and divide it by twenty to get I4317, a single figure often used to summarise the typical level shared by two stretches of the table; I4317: 0.712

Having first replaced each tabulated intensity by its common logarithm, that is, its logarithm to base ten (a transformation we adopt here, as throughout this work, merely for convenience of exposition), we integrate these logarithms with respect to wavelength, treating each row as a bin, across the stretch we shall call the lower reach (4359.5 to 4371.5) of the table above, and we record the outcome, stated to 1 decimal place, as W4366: 11.6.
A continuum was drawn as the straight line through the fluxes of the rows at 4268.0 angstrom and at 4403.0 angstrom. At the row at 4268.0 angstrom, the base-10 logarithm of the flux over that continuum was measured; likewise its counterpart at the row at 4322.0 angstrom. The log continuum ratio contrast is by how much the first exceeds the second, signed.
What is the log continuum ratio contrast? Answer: -0.11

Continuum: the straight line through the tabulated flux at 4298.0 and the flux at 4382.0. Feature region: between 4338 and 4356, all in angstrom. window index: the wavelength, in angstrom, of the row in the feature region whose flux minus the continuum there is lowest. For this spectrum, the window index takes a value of 4349.0 angstrom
